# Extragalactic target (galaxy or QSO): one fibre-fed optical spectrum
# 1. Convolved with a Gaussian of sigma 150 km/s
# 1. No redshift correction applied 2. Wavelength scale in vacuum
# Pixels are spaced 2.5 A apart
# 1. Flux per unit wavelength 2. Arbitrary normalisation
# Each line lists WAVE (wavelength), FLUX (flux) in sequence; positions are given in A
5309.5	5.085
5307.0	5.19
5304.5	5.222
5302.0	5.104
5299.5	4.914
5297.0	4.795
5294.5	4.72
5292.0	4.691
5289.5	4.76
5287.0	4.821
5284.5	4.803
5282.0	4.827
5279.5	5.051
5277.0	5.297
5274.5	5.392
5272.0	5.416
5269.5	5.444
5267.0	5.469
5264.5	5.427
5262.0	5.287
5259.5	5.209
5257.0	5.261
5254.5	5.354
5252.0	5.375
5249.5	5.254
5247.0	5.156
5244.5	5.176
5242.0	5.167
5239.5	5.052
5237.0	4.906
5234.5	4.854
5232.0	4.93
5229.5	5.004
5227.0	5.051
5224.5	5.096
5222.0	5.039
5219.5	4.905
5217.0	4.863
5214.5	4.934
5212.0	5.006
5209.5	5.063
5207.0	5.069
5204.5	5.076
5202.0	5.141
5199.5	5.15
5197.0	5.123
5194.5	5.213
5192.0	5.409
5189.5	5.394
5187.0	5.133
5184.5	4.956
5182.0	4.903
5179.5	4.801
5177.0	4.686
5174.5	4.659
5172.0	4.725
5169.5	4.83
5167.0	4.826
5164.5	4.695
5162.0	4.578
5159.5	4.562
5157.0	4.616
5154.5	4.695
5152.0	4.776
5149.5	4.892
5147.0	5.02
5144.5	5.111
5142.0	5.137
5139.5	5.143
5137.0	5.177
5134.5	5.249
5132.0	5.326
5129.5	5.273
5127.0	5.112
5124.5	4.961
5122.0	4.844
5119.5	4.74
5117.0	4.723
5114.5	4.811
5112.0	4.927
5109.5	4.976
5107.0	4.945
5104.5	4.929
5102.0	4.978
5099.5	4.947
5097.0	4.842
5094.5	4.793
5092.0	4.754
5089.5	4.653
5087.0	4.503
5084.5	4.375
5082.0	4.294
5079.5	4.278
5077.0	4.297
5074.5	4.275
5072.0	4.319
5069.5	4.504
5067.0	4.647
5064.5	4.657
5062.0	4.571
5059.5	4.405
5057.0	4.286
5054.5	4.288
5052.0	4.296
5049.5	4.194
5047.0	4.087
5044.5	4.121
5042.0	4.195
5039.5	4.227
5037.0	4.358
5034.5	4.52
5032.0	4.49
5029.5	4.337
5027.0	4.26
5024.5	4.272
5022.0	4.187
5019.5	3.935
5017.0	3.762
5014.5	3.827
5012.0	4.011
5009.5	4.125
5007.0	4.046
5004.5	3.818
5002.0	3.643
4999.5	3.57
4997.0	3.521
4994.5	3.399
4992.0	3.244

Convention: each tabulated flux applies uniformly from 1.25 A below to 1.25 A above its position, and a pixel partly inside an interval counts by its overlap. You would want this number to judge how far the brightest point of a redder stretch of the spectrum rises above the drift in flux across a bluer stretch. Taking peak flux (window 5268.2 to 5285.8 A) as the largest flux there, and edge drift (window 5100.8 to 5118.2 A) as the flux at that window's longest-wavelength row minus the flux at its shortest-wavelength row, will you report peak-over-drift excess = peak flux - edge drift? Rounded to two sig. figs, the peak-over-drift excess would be 5.7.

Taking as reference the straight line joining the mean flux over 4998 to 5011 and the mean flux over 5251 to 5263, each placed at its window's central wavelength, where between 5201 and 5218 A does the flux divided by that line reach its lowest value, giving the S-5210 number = 5217.0 A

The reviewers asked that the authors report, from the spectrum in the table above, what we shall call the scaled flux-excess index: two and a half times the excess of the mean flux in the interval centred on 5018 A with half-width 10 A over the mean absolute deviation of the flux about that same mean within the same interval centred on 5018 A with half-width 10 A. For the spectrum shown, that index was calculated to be 9.7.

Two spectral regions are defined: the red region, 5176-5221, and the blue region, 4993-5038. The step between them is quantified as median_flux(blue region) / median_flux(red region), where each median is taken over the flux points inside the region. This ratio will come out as 0.80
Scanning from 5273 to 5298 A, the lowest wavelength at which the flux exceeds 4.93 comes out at 5274.5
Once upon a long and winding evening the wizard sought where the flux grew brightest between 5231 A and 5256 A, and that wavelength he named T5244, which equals 5252.0 A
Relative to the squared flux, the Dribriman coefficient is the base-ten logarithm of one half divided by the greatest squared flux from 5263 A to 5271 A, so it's -1.78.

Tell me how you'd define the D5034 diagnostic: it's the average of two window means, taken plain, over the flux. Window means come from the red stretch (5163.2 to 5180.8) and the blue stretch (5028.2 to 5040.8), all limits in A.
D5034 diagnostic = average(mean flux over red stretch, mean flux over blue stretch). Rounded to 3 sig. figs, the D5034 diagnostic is 4.57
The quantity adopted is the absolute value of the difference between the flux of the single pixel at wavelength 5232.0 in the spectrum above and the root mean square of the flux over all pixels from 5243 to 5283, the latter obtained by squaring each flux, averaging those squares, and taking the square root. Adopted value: 0.35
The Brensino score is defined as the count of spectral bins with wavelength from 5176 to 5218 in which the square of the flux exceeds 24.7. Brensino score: 11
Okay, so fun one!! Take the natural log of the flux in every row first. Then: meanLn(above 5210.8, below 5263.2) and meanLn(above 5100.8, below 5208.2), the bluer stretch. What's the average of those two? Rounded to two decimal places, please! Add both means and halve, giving 1.61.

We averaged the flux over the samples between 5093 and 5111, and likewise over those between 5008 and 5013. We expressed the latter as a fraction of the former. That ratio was 0.828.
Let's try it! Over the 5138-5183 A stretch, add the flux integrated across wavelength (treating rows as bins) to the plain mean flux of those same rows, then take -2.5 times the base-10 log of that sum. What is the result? -5.9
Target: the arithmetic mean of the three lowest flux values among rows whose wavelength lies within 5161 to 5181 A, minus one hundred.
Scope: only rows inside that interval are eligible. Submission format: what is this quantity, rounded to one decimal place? -95.4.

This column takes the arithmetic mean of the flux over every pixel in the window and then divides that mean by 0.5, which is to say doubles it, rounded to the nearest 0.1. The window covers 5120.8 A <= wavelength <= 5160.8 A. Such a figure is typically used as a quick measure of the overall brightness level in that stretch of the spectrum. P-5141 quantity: 10.0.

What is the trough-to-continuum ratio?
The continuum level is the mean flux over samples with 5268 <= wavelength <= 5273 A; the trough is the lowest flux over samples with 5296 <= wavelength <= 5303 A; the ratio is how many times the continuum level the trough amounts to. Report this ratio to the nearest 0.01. 0.88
